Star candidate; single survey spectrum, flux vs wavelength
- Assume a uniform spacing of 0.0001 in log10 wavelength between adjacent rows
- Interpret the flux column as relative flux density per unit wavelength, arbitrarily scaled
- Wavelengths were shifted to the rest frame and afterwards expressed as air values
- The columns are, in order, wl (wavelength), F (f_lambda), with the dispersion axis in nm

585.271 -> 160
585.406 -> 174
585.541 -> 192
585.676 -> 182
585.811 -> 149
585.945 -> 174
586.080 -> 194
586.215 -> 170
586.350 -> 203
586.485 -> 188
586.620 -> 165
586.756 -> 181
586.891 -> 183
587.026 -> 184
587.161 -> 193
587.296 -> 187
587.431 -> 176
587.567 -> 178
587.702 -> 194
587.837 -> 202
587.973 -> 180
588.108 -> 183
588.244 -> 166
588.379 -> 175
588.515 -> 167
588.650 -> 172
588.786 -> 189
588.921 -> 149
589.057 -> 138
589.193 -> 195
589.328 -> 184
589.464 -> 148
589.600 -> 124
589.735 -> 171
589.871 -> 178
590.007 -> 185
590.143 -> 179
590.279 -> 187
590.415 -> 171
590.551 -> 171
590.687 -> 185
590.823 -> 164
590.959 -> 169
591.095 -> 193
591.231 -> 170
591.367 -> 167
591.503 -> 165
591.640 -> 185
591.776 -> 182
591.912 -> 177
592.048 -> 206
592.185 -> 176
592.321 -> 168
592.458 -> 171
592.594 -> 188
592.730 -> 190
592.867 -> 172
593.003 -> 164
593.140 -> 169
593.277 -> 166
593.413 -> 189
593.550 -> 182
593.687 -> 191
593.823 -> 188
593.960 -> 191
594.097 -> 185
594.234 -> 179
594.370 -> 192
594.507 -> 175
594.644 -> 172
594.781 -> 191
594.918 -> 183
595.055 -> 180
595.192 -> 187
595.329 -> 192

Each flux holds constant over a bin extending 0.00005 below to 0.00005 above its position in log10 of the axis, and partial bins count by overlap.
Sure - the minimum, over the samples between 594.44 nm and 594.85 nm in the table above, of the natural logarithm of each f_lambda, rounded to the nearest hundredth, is 5.15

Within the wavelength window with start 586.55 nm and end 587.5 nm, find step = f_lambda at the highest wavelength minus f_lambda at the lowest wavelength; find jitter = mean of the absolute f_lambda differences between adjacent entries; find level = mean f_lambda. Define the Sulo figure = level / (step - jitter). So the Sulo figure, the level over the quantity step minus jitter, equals 52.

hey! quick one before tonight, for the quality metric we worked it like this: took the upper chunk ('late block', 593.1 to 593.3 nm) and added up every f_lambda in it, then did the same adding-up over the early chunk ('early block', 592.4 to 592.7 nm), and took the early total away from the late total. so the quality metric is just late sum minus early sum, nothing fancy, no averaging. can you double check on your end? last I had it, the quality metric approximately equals -24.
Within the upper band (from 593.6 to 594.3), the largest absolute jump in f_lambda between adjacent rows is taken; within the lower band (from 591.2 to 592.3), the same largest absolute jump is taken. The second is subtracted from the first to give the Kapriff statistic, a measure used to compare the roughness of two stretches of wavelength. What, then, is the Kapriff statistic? -24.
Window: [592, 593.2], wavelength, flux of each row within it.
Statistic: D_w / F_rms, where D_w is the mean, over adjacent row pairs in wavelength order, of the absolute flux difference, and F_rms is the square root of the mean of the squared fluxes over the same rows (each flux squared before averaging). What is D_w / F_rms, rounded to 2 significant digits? 0.064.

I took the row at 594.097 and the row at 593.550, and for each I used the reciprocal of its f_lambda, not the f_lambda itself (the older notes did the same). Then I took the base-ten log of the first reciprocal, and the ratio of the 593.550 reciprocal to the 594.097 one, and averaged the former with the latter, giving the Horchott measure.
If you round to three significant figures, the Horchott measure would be -0.625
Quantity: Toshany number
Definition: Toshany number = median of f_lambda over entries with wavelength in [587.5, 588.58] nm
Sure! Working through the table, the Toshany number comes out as 179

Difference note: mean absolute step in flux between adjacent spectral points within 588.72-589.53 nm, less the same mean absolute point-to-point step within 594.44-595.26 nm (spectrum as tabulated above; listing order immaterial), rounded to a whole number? 23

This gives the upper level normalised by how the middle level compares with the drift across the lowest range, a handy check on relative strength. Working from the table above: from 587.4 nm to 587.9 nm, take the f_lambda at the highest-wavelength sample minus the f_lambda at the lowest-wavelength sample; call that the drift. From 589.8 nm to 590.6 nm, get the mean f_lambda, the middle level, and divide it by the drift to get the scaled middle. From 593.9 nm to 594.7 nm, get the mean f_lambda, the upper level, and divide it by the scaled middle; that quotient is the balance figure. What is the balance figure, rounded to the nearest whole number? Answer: 27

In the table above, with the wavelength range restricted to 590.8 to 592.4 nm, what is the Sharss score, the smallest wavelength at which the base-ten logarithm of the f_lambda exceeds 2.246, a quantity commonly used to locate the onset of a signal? 591.095 nm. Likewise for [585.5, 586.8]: 585.541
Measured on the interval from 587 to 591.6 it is 587.026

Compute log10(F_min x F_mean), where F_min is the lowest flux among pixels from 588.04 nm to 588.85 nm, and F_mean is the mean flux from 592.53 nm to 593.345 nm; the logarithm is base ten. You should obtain 4.46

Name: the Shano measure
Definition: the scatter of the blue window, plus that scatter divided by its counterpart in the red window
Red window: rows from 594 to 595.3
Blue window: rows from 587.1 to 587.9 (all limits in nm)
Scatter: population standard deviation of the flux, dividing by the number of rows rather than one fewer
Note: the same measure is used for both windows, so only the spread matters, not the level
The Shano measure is 11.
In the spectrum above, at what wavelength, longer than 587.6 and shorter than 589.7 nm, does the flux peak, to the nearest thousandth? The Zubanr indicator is 587.837 nm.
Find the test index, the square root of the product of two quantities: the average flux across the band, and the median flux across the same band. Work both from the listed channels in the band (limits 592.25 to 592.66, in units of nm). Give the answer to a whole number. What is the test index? 173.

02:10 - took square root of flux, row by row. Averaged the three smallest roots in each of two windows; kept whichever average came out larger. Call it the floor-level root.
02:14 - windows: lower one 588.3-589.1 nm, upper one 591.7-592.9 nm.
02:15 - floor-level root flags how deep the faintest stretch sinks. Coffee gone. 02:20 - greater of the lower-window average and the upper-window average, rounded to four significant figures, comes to 13.05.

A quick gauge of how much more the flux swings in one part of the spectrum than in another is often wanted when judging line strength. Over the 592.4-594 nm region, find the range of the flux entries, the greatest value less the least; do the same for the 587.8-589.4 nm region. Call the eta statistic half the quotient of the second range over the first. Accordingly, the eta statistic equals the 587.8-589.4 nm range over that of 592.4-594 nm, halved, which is 1.19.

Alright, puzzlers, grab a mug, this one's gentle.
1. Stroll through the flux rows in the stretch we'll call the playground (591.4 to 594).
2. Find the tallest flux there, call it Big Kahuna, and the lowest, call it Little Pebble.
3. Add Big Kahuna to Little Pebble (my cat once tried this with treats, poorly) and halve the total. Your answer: 185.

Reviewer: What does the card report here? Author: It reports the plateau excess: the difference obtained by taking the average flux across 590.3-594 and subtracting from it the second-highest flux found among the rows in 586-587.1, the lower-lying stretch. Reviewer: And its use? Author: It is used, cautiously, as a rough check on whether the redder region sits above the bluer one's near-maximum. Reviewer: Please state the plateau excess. -16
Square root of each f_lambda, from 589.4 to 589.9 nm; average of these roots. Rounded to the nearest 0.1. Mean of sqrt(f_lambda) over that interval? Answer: 12.4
